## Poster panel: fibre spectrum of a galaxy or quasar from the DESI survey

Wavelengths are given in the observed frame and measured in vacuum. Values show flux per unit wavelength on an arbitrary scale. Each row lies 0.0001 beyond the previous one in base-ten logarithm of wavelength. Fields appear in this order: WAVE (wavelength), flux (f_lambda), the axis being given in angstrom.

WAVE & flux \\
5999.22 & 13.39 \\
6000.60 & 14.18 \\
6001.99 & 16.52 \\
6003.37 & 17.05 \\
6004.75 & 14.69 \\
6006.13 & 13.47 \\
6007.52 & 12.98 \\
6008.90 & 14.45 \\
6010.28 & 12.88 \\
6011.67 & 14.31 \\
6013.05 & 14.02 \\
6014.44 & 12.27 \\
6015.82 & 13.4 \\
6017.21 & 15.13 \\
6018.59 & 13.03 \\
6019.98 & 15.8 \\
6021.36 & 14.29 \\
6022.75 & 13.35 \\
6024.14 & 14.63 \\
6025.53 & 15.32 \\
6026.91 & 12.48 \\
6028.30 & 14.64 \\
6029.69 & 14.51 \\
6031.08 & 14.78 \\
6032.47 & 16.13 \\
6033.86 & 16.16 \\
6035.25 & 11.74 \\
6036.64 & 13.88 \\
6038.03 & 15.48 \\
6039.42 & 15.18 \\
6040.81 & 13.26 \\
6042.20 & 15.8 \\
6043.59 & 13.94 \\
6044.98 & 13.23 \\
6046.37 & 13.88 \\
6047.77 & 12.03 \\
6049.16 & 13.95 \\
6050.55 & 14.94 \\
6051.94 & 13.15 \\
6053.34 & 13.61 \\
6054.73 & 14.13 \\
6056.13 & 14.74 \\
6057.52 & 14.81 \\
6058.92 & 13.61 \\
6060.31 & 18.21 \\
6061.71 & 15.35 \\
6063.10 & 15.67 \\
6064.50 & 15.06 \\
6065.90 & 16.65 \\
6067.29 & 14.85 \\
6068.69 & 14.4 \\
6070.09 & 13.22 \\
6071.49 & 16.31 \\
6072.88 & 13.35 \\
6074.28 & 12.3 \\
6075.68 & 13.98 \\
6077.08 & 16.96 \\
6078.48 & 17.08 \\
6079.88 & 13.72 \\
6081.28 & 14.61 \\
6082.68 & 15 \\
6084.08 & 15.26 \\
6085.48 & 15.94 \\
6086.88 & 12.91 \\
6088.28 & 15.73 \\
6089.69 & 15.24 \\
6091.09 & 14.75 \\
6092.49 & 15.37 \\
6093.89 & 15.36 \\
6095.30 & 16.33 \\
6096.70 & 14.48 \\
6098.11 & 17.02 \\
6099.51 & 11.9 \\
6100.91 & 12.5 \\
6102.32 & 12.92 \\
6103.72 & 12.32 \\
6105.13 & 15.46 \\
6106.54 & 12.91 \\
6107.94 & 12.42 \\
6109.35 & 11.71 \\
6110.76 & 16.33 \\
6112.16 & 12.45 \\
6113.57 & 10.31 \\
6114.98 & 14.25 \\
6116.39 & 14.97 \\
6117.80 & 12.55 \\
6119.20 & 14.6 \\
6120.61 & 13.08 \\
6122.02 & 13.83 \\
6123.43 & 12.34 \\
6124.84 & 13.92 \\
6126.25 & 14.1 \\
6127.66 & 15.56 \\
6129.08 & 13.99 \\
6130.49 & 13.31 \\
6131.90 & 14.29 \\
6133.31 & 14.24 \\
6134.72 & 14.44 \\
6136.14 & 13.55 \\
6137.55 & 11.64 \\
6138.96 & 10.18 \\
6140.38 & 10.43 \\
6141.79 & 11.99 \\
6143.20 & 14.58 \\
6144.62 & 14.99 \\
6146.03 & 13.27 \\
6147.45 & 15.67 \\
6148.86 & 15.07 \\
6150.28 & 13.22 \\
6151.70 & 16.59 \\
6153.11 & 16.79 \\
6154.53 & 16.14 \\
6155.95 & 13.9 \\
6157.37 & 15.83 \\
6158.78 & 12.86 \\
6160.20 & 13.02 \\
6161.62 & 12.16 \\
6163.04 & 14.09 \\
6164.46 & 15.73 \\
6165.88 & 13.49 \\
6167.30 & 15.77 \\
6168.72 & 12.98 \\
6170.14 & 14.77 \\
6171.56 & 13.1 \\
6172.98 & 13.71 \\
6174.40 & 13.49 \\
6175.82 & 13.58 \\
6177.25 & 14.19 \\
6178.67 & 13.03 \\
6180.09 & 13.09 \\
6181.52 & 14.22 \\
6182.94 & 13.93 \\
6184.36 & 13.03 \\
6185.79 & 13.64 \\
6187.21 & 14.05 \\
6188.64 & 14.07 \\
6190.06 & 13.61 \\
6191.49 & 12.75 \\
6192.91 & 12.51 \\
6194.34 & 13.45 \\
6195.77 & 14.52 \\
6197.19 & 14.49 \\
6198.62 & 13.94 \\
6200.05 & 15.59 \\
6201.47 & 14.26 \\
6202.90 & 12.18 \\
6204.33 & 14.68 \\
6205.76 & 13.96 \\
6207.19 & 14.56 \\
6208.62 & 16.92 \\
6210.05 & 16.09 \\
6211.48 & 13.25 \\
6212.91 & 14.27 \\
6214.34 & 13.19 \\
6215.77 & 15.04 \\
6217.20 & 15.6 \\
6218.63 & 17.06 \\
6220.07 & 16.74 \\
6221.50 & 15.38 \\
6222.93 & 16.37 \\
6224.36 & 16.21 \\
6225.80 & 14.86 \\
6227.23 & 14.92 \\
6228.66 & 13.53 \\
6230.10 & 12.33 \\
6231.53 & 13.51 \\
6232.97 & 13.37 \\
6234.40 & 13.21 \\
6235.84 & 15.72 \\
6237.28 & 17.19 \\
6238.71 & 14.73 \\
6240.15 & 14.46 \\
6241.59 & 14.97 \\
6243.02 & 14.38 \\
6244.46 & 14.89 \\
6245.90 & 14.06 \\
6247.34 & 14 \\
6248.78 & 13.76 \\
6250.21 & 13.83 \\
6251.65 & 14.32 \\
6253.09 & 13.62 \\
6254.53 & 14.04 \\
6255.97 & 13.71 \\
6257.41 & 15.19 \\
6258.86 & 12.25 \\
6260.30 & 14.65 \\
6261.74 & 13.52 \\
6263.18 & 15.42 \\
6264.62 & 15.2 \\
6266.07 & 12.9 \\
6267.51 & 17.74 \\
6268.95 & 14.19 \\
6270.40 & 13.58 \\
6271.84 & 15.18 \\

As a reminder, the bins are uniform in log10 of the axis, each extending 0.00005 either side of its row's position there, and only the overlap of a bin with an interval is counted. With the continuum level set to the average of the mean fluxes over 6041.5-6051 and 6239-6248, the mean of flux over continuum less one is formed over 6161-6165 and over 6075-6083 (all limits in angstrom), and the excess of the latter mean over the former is 0.09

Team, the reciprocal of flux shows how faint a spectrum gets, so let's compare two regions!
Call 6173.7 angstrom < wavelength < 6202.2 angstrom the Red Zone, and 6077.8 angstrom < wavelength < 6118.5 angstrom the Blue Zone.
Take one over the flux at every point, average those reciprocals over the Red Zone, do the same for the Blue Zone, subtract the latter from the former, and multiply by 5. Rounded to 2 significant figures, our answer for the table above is 0.0063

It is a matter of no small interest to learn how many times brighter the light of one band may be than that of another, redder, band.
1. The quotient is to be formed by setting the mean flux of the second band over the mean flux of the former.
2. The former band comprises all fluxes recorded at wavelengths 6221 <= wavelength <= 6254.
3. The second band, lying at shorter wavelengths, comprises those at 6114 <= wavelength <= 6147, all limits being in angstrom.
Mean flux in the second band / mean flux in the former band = 0.93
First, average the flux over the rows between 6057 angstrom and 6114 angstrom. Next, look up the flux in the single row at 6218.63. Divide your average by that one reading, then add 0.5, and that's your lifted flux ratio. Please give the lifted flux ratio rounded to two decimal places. 1.35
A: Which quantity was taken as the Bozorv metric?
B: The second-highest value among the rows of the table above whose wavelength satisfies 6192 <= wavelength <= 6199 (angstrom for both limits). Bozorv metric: 14.49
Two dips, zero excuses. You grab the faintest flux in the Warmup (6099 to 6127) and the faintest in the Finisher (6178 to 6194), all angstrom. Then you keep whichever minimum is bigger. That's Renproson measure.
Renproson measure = 12.5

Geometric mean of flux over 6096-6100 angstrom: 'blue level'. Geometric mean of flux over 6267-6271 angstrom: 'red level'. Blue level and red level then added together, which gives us 29.4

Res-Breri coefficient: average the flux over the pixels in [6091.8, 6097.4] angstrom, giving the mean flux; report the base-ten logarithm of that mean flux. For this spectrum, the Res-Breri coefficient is 1.187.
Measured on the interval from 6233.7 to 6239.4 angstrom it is 1.182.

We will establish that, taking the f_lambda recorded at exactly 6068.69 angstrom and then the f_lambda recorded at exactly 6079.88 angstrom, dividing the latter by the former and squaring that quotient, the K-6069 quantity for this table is 0.91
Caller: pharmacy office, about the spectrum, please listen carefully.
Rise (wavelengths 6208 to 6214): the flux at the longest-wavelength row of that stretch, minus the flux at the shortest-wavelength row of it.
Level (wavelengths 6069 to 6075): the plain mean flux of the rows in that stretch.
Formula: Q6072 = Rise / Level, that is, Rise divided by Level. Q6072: -0.19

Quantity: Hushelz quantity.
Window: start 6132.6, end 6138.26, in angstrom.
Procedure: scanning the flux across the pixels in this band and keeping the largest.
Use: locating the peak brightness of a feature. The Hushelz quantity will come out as 14.44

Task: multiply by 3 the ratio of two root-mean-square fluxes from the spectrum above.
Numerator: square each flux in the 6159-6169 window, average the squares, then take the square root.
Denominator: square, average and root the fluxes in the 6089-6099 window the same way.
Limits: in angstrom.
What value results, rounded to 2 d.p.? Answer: 2.70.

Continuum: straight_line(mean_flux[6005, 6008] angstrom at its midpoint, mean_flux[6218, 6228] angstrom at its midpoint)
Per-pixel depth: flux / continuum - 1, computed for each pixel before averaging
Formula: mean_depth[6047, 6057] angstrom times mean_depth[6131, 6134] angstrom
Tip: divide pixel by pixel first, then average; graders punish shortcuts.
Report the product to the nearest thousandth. 0.000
